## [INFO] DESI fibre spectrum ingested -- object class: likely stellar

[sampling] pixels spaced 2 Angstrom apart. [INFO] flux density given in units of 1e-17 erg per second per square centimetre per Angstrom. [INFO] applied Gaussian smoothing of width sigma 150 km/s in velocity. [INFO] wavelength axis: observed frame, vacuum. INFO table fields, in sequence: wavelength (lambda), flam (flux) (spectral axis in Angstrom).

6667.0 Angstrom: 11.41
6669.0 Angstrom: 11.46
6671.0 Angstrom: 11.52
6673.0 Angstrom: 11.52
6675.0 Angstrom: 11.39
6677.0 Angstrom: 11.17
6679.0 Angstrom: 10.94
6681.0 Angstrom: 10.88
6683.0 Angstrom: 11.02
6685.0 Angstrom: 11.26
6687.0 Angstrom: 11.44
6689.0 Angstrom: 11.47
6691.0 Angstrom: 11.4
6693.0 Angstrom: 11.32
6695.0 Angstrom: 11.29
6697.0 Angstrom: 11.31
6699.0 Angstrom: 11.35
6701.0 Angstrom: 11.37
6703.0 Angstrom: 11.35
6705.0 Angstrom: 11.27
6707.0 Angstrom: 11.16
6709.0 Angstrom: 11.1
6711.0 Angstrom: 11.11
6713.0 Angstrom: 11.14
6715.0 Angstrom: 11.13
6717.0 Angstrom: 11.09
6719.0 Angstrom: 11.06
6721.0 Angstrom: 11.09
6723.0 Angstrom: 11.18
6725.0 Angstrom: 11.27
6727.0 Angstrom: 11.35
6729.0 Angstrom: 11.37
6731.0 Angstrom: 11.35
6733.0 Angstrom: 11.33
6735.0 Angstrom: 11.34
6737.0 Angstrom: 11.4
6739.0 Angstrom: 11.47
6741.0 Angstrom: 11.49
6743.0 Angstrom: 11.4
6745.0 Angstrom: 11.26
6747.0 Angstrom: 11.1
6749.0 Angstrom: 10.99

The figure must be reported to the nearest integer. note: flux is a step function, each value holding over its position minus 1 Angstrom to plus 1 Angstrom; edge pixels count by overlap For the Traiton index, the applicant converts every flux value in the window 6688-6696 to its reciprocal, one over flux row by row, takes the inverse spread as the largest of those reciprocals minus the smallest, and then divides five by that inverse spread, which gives 3597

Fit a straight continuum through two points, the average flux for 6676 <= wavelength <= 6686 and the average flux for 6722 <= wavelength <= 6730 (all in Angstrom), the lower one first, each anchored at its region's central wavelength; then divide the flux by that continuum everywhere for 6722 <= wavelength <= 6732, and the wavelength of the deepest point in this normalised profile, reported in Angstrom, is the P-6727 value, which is 6723.0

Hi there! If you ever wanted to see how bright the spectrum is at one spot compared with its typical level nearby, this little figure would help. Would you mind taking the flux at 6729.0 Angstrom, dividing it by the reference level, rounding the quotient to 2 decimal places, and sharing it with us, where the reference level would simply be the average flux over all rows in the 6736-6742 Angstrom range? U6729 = 0.99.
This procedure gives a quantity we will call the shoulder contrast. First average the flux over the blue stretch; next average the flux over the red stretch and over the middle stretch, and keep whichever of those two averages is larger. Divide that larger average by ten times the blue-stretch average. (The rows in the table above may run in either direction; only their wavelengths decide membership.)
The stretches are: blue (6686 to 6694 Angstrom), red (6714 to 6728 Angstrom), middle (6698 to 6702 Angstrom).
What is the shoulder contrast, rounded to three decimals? 0.100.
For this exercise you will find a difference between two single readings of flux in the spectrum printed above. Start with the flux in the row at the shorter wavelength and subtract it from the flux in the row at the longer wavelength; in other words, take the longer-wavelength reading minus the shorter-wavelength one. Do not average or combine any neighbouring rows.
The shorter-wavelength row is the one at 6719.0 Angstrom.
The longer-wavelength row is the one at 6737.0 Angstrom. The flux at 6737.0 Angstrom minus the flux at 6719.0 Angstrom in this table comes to 0.3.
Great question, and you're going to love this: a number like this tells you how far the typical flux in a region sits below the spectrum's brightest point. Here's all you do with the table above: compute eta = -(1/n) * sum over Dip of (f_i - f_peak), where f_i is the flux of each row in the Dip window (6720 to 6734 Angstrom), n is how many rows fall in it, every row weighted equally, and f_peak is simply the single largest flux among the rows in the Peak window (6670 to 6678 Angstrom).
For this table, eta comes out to 0.24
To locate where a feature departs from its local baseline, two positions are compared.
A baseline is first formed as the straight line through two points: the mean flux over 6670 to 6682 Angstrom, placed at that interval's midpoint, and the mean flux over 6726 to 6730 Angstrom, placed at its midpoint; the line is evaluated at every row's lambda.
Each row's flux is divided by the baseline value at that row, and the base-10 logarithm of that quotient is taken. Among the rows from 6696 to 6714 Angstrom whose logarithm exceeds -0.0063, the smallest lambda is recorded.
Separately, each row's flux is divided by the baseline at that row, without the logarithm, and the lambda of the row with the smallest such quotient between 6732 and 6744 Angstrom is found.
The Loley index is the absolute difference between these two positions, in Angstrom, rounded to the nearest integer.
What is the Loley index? 36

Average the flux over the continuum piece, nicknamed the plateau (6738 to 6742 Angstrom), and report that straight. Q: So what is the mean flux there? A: 11.5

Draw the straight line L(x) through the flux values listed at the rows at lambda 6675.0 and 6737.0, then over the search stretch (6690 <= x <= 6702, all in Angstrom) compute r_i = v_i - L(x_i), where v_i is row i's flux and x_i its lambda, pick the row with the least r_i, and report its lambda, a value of 6695.0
